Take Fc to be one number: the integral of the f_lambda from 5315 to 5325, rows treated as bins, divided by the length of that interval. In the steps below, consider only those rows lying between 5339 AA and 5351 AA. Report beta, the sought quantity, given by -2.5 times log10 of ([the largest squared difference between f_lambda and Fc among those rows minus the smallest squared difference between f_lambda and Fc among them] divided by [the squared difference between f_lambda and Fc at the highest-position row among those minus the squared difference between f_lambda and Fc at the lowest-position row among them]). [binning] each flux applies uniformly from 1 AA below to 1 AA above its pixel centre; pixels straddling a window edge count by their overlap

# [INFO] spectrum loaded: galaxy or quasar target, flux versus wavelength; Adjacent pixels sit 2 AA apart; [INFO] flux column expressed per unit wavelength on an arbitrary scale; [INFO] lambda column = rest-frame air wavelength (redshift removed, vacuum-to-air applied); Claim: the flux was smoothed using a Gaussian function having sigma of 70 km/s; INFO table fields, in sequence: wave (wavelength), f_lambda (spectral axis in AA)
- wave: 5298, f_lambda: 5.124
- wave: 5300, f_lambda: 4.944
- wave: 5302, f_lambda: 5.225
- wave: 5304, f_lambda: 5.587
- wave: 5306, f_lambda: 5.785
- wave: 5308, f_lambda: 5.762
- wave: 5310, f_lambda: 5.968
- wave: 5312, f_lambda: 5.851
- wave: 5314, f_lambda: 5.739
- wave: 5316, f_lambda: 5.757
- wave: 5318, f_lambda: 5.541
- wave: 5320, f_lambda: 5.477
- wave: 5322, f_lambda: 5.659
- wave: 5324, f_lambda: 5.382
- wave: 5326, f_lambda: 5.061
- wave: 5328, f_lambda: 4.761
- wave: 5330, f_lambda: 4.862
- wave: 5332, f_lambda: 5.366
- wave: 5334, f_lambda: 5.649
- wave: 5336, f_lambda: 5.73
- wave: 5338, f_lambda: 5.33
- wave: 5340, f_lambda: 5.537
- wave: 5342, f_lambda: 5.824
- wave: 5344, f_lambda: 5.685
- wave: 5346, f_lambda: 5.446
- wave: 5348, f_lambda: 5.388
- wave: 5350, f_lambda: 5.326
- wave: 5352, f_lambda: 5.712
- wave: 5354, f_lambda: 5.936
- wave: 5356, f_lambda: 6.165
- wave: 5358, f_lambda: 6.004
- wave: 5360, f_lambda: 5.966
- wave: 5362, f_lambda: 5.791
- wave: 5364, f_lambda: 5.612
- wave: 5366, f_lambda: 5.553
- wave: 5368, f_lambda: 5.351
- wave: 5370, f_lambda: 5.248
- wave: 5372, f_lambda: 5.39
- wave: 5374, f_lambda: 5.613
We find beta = -0.21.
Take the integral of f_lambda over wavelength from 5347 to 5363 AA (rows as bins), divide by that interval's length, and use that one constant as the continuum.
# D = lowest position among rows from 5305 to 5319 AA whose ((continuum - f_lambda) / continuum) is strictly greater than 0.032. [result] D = 5318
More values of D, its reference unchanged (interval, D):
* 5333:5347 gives 5338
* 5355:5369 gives 5366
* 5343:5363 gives 5346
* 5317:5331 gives 5318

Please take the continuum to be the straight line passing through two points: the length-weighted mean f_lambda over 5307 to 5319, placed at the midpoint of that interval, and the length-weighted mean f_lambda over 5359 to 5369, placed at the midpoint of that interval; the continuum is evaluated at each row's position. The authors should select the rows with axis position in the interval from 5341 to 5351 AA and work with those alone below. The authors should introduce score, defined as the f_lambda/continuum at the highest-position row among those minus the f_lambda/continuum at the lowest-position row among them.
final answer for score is -0.08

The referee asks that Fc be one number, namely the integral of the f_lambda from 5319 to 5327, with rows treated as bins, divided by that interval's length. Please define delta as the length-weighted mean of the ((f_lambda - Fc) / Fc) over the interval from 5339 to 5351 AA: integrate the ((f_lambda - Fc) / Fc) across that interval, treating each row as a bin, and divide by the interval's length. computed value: 0.03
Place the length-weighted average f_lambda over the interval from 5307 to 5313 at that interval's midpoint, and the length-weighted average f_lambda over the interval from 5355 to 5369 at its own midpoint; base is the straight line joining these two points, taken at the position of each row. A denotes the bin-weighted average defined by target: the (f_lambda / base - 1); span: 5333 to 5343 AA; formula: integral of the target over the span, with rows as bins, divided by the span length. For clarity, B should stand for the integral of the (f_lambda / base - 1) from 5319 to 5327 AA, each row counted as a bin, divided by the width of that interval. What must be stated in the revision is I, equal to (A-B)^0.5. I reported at 0.20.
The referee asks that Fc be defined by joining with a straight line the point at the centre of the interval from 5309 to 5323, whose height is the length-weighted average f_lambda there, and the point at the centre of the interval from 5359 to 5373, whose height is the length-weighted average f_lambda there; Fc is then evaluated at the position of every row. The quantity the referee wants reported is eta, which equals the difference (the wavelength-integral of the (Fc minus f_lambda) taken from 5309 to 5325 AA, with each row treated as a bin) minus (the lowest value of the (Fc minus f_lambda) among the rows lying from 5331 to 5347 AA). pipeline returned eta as 0.8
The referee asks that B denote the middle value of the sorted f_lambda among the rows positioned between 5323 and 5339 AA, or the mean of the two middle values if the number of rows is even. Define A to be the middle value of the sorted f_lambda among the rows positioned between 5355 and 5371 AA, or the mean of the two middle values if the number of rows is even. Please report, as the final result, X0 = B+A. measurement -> 11.0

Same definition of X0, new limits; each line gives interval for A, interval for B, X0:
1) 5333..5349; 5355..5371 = 11.3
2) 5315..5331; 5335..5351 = 10.9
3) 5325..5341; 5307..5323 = 11.1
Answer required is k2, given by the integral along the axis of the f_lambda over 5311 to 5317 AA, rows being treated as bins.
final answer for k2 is 34.7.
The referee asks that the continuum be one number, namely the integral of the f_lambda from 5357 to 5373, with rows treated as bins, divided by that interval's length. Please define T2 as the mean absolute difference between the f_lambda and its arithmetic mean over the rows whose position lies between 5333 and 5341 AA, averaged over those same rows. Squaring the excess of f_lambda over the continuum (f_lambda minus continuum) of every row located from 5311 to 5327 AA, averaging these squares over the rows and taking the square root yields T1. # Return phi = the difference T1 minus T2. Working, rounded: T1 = 0.24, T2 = 0.13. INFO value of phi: 0.12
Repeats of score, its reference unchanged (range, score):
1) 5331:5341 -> 0.03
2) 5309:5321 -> -0.08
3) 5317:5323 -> 0.02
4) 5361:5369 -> -0.08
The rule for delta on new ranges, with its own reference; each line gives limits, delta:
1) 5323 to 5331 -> -0.07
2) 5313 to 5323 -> 0.04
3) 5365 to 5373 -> 0.00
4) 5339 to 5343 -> 0.05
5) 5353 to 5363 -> 0.11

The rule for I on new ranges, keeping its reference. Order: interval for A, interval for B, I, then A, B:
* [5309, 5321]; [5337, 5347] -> 0.14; -0.022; -0.042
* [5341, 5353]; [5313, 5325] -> 0.05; -0.041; -0.043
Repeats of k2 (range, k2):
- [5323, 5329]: 30.4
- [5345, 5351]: 32.3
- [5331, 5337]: 33.5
